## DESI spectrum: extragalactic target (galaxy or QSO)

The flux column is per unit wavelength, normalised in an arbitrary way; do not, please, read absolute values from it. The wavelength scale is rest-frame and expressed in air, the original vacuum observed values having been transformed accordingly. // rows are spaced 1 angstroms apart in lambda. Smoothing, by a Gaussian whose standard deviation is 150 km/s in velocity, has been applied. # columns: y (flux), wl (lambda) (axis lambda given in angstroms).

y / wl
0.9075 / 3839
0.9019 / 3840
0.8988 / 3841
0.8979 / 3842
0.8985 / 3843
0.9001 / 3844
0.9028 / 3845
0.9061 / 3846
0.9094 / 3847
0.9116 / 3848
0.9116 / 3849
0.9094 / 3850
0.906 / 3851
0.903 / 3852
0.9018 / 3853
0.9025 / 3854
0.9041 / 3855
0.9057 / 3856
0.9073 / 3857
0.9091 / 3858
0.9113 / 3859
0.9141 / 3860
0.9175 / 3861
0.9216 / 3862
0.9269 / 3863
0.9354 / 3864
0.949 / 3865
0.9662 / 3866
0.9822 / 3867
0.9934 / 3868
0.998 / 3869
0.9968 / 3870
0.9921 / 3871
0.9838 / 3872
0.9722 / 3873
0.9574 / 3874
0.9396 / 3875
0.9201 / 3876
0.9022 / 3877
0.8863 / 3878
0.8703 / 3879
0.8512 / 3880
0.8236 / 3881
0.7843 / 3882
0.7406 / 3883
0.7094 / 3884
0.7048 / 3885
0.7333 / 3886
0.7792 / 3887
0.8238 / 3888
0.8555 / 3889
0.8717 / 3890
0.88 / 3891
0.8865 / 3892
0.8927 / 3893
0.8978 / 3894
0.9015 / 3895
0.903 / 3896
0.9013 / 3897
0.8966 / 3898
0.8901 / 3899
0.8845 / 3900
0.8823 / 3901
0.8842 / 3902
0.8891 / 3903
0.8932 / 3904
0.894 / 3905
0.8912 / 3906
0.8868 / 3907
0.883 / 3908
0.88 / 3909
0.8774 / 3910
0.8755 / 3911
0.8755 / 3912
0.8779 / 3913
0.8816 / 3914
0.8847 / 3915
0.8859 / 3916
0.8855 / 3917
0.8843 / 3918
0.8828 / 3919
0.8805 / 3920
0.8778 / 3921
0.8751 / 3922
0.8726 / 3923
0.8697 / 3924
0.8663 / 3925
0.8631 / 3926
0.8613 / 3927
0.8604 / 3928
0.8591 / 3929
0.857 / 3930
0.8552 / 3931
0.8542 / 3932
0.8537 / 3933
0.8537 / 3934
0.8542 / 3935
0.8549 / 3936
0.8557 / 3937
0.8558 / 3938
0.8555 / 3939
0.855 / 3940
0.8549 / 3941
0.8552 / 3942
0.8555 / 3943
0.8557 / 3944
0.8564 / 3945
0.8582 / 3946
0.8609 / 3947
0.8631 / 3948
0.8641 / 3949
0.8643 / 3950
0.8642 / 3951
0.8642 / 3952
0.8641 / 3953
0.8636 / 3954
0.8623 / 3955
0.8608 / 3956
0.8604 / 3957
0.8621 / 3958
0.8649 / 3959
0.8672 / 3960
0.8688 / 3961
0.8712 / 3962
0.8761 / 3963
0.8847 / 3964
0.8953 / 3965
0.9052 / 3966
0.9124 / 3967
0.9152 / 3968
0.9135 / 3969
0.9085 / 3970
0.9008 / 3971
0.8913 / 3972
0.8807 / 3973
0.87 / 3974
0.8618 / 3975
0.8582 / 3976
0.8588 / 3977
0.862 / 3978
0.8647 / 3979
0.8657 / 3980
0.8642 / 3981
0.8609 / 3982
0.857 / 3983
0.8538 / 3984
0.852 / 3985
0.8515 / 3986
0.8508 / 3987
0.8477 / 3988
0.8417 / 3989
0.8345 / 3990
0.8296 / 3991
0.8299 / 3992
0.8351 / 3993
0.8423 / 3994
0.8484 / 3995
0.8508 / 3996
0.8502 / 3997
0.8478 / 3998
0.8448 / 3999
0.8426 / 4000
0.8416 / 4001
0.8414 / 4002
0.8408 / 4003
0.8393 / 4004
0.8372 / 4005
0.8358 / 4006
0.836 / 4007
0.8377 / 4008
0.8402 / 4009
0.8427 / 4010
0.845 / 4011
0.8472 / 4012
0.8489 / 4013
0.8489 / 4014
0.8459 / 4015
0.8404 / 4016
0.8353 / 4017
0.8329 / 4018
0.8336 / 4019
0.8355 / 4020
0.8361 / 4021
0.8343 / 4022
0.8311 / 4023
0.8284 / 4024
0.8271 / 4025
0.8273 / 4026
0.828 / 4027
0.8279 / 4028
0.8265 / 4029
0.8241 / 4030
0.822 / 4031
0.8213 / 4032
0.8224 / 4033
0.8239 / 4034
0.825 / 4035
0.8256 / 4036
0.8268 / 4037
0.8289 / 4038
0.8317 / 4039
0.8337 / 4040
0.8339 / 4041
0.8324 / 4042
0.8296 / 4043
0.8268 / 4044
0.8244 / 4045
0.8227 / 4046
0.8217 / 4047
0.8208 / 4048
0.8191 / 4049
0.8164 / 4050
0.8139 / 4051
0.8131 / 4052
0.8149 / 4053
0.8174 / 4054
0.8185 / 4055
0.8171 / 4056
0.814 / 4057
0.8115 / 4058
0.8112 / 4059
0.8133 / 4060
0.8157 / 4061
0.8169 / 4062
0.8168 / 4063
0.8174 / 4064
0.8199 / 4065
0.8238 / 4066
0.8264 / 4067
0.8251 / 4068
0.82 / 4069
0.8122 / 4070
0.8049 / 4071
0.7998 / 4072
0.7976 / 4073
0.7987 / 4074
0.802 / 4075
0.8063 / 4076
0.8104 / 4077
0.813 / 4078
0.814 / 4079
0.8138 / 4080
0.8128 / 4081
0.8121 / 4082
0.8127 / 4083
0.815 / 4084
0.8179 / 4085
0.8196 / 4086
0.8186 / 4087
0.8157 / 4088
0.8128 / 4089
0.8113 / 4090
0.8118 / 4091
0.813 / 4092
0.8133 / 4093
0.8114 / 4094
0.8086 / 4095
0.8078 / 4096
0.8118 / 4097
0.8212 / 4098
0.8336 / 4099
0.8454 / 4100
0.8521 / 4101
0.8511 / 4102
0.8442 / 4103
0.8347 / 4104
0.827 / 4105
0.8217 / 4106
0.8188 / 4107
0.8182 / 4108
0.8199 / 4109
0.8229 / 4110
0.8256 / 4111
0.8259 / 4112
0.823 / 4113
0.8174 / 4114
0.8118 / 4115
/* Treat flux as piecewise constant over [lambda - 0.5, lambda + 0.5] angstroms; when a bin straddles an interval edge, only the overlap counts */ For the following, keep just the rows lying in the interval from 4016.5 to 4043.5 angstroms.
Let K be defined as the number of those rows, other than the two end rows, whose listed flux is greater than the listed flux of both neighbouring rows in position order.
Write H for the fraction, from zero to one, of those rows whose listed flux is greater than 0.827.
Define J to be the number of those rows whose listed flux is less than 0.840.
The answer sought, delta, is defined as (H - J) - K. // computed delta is -29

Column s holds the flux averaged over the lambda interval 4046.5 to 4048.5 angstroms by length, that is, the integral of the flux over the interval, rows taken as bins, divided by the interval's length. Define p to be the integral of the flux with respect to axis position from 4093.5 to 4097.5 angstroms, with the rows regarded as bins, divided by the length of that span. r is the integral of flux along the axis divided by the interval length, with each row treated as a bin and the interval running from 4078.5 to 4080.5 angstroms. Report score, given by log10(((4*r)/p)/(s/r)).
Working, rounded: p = 0.81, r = 0.81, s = 0.82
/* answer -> 0.600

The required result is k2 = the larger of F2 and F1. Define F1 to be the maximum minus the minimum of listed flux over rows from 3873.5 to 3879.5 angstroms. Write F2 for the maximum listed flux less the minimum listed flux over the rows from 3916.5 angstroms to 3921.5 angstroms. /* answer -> 0.087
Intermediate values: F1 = 0.087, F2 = 0.008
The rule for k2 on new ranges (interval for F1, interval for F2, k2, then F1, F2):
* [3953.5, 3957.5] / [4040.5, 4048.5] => 0.013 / 0.003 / 0.013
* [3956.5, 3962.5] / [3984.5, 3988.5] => 0.011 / 0.011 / 0.004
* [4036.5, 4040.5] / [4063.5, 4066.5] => 0.007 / 0.007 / 0.006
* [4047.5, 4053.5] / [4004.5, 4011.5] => 0.009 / 0.008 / 0.009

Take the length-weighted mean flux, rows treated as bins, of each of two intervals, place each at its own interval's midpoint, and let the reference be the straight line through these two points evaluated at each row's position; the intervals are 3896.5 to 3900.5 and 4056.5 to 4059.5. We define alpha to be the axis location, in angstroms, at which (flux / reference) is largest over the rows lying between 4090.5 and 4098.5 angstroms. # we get 4098 angstroms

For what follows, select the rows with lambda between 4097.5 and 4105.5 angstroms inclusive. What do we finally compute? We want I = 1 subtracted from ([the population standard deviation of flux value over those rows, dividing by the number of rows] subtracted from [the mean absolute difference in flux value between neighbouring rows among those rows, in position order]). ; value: -1.003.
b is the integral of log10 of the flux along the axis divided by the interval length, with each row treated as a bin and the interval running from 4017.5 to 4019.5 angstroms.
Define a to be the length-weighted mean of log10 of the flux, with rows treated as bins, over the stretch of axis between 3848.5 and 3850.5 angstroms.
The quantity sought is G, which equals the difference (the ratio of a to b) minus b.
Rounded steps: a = -0.041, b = -0.079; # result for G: 0.59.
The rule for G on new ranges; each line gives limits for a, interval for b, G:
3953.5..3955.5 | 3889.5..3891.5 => 1.17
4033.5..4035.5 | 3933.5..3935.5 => 1.29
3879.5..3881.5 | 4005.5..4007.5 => 1.07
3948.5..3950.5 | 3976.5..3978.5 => 1.04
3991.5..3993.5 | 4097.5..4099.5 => 1.05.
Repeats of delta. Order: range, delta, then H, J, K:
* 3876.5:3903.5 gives -8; 0.7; 8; 1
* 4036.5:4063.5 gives -30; 0.2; 27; 3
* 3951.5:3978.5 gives 0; 1.0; 0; 1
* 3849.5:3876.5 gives 0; 1.0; 0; 1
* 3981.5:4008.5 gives -9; 1.0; 9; 1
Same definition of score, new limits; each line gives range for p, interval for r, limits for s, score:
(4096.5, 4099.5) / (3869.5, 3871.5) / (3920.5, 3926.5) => 0.742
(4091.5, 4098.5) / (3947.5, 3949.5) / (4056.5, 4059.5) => 0.655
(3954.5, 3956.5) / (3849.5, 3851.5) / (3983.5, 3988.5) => 0.653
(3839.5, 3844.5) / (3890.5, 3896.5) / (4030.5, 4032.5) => 0.636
